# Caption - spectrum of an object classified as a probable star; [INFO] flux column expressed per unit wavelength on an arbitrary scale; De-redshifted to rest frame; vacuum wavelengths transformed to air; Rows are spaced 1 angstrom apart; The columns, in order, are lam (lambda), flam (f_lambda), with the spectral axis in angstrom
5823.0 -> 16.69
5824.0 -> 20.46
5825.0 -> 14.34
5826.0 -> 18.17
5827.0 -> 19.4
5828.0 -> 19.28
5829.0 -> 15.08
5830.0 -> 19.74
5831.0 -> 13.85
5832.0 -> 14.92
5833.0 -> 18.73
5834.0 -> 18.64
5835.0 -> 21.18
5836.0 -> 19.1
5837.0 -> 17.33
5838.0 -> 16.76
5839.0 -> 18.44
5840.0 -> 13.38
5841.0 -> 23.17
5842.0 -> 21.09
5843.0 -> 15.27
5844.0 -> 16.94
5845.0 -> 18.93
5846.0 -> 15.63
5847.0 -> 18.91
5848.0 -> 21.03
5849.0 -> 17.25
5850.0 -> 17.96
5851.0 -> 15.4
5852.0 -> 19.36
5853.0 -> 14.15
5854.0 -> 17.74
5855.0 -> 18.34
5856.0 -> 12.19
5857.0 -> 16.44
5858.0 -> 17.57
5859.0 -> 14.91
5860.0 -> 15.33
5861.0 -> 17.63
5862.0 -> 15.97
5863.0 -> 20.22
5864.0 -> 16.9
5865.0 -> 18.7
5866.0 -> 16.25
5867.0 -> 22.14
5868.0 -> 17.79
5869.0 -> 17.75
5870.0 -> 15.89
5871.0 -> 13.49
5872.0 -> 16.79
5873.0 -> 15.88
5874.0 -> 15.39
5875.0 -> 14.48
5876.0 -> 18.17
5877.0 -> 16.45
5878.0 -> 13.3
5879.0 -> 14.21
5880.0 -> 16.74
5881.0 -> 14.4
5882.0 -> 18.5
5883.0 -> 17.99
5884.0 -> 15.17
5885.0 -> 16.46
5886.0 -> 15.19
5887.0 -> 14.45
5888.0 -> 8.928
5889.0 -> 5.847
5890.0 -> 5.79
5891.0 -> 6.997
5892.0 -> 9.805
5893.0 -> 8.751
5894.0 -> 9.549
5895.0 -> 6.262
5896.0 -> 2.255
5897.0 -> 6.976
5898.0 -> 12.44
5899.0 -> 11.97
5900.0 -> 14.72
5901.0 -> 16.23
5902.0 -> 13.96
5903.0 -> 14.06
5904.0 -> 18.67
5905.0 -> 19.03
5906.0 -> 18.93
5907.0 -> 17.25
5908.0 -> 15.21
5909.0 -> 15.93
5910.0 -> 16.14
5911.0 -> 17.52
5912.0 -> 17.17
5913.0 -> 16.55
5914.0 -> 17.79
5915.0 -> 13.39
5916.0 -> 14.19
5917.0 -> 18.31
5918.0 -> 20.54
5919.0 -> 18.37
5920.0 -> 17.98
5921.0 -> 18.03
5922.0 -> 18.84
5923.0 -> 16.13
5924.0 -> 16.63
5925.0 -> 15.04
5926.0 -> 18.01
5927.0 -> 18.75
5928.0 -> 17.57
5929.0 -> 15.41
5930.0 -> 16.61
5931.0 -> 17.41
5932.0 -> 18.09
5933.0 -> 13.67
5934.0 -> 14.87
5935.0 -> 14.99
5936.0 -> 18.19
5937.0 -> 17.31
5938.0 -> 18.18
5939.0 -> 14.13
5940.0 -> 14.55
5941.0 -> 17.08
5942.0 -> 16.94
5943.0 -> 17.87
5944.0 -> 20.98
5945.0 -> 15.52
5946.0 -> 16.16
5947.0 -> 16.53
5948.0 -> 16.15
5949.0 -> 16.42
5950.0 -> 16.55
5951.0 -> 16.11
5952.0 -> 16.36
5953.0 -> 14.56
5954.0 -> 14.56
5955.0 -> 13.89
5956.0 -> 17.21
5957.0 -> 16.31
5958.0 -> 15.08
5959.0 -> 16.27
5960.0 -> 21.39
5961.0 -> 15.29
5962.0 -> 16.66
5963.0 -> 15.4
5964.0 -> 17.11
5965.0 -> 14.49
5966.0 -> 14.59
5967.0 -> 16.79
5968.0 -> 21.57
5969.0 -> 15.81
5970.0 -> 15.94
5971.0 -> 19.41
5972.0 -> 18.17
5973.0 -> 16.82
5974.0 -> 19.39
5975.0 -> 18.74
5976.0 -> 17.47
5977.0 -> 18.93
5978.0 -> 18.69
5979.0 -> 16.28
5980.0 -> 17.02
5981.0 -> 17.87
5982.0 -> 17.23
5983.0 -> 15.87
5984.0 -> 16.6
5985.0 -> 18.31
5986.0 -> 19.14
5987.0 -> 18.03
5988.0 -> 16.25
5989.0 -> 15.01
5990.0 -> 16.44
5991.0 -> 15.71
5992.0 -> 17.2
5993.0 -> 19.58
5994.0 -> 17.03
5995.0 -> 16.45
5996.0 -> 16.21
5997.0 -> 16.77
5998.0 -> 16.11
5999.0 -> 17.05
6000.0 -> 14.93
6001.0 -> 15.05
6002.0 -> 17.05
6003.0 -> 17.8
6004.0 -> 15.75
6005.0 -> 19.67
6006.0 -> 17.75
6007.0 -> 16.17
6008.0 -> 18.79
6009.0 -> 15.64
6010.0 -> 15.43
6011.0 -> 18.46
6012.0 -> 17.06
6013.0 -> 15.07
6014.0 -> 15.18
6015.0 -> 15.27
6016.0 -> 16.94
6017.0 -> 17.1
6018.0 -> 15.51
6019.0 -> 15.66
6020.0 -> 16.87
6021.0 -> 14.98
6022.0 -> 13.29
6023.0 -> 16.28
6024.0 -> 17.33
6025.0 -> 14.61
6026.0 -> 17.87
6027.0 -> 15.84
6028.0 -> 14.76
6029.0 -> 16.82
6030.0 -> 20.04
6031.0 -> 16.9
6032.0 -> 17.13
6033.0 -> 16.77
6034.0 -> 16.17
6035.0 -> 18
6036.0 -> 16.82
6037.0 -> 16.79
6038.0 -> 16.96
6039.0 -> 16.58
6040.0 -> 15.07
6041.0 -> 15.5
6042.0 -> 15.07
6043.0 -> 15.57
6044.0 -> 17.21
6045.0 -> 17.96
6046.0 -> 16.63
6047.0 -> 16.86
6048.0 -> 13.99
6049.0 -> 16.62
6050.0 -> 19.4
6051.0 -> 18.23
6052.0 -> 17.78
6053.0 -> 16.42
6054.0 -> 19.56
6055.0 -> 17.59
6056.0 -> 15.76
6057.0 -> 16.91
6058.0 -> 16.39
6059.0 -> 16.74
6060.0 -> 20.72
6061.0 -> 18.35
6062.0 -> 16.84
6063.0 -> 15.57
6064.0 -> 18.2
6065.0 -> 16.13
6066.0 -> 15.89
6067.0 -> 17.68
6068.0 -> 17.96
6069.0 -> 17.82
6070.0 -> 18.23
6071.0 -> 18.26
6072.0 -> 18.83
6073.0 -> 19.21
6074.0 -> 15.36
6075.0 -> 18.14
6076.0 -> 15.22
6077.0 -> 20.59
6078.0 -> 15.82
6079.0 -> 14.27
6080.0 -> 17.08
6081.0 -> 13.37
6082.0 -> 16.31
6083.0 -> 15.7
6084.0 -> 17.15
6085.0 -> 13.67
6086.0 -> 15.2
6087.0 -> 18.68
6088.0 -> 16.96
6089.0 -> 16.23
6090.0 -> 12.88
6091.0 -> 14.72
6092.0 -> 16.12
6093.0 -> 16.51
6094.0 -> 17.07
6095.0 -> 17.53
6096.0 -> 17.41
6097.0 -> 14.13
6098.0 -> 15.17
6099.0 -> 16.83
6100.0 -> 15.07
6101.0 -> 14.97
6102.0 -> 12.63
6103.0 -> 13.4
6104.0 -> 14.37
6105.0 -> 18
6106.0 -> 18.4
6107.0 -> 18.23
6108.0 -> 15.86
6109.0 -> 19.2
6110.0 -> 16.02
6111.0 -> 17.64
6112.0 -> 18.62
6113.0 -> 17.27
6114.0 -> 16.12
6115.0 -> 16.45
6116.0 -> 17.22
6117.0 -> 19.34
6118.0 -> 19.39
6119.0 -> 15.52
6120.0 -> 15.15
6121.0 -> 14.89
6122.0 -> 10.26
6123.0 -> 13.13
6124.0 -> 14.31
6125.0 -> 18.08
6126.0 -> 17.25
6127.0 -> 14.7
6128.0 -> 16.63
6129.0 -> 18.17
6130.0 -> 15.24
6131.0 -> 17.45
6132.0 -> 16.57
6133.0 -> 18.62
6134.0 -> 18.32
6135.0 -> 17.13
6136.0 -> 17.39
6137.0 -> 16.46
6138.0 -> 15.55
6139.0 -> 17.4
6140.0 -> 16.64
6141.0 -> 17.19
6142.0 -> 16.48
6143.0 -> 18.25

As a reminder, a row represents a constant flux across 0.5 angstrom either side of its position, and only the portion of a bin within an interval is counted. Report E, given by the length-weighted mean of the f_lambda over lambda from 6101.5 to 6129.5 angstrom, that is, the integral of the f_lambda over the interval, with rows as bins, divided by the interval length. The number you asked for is 16.3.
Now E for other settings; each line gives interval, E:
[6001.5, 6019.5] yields 16.7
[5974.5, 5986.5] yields 17.7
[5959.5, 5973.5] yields 17.1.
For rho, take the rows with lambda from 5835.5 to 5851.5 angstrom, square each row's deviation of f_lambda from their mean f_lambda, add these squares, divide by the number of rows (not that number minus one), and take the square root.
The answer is 2.41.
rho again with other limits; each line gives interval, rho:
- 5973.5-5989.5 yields 1.26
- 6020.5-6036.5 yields 1.54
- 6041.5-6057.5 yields 1.43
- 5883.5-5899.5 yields 3.99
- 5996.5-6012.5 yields 1.34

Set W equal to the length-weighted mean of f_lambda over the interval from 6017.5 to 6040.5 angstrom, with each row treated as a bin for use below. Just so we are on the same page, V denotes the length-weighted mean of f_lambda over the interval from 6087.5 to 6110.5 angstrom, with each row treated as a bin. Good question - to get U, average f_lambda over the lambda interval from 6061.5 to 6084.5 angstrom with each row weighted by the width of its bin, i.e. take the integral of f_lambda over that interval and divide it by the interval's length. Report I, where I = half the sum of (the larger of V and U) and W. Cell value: 16.7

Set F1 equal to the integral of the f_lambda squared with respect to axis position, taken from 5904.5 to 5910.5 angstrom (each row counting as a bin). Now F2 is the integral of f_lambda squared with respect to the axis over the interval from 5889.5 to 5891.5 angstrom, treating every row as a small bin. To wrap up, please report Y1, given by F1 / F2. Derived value 21.4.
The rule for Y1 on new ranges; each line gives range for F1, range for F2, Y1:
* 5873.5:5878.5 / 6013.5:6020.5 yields 0.7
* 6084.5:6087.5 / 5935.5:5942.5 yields 0.4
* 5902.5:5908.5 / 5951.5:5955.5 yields 2.0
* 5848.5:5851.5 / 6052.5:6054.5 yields 1.3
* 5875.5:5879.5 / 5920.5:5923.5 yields 1.0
